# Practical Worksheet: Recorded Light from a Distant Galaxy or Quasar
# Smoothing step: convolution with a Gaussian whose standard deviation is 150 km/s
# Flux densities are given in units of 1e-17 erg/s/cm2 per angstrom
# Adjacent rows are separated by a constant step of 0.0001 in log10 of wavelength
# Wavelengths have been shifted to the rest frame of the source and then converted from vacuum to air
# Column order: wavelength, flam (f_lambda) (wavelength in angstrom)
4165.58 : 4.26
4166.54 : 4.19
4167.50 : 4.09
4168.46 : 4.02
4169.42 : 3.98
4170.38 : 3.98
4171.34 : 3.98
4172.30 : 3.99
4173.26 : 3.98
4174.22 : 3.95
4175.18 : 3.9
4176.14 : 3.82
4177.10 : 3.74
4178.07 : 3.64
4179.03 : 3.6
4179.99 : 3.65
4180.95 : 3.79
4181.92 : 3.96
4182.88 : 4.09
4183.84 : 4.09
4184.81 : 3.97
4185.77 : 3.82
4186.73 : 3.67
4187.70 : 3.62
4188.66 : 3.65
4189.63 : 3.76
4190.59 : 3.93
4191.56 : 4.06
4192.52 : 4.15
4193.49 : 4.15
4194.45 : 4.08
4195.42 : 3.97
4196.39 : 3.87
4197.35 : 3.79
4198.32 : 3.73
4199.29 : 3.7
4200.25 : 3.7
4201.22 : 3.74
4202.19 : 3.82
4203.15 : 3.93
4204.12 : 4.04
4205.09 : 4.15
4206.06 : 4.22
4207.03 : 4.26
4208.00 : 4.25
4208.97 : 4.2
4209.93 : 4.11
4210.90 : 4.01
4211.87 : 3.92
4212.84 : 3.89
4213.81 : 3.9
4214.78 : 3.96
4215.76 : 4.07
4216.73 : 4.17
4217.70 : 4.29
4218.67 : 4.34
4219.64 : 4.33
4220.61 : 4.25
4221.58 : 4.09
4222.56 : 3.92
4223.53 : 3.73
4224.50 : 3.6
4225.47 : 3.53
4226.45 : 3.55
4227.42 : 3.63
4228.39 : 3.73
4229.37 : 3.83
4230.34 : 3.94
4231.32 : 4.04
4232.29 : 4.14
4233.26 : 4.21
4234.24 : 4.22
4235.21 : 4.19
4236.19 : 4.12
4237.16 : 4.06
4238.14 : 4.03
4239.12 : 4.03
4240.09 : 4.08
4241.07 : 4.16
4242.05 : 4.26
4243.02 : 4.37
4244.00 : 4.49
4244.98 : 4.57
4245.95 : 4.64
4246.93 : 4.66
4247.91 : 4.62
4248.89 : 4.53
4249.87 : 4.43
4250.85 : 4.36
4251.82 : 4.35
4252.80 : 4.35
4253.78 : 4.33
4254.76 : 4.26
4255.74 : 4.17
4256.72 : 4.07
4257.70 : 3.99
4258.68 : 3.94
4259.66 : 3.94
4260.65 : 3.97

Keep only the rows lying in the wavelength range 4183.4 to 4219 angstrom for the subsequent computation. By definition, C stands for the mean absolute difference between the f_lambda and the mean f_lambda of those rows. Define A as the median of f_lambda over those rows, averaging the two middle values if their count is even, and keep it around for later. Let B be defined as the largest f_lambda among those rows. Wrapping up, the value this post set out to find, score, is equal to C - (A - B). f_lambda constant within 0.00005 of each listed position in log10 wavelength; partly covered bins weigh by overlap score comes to 0.54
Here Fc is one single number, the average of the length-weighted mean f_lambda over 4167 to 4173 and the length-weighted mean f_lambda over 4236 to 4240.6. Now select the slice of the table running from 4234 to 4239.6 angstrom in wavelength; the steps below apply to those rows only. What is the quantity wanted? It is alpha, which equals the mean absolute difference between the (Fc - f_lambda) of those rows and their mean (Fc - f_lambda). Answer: 0.068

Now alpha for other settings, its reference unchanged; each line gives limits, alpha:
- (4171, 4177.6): 0.076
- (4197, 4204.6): 0.093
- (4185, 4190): 0.069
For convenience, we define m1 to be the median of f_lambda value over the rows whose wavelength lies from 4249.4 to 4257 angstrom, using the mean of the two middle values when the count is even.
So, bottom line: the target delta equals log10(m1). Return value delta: 0.64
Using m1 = 4.3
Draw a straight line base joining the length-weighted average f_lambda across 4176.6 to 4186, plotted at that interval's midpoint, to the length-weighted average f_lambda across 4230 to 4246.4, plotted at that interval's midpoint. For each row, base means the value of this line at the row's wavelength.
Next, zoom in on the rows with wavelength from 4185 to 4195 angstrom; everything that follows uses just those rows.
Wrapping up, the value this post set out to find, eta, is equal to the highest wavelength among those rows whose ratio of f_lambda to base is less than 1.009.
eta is 4190.59 angstrom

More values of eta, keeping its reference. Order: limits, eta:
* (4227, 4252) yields 4242.05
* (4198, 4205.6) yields 4203.15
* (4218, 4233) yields 4232.29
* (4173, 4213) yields 4212.84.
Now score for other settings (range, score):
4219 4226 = 0.67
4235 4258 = 0.54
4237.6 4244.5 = 0.48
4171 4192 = 0.37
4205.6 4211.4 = 0.13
